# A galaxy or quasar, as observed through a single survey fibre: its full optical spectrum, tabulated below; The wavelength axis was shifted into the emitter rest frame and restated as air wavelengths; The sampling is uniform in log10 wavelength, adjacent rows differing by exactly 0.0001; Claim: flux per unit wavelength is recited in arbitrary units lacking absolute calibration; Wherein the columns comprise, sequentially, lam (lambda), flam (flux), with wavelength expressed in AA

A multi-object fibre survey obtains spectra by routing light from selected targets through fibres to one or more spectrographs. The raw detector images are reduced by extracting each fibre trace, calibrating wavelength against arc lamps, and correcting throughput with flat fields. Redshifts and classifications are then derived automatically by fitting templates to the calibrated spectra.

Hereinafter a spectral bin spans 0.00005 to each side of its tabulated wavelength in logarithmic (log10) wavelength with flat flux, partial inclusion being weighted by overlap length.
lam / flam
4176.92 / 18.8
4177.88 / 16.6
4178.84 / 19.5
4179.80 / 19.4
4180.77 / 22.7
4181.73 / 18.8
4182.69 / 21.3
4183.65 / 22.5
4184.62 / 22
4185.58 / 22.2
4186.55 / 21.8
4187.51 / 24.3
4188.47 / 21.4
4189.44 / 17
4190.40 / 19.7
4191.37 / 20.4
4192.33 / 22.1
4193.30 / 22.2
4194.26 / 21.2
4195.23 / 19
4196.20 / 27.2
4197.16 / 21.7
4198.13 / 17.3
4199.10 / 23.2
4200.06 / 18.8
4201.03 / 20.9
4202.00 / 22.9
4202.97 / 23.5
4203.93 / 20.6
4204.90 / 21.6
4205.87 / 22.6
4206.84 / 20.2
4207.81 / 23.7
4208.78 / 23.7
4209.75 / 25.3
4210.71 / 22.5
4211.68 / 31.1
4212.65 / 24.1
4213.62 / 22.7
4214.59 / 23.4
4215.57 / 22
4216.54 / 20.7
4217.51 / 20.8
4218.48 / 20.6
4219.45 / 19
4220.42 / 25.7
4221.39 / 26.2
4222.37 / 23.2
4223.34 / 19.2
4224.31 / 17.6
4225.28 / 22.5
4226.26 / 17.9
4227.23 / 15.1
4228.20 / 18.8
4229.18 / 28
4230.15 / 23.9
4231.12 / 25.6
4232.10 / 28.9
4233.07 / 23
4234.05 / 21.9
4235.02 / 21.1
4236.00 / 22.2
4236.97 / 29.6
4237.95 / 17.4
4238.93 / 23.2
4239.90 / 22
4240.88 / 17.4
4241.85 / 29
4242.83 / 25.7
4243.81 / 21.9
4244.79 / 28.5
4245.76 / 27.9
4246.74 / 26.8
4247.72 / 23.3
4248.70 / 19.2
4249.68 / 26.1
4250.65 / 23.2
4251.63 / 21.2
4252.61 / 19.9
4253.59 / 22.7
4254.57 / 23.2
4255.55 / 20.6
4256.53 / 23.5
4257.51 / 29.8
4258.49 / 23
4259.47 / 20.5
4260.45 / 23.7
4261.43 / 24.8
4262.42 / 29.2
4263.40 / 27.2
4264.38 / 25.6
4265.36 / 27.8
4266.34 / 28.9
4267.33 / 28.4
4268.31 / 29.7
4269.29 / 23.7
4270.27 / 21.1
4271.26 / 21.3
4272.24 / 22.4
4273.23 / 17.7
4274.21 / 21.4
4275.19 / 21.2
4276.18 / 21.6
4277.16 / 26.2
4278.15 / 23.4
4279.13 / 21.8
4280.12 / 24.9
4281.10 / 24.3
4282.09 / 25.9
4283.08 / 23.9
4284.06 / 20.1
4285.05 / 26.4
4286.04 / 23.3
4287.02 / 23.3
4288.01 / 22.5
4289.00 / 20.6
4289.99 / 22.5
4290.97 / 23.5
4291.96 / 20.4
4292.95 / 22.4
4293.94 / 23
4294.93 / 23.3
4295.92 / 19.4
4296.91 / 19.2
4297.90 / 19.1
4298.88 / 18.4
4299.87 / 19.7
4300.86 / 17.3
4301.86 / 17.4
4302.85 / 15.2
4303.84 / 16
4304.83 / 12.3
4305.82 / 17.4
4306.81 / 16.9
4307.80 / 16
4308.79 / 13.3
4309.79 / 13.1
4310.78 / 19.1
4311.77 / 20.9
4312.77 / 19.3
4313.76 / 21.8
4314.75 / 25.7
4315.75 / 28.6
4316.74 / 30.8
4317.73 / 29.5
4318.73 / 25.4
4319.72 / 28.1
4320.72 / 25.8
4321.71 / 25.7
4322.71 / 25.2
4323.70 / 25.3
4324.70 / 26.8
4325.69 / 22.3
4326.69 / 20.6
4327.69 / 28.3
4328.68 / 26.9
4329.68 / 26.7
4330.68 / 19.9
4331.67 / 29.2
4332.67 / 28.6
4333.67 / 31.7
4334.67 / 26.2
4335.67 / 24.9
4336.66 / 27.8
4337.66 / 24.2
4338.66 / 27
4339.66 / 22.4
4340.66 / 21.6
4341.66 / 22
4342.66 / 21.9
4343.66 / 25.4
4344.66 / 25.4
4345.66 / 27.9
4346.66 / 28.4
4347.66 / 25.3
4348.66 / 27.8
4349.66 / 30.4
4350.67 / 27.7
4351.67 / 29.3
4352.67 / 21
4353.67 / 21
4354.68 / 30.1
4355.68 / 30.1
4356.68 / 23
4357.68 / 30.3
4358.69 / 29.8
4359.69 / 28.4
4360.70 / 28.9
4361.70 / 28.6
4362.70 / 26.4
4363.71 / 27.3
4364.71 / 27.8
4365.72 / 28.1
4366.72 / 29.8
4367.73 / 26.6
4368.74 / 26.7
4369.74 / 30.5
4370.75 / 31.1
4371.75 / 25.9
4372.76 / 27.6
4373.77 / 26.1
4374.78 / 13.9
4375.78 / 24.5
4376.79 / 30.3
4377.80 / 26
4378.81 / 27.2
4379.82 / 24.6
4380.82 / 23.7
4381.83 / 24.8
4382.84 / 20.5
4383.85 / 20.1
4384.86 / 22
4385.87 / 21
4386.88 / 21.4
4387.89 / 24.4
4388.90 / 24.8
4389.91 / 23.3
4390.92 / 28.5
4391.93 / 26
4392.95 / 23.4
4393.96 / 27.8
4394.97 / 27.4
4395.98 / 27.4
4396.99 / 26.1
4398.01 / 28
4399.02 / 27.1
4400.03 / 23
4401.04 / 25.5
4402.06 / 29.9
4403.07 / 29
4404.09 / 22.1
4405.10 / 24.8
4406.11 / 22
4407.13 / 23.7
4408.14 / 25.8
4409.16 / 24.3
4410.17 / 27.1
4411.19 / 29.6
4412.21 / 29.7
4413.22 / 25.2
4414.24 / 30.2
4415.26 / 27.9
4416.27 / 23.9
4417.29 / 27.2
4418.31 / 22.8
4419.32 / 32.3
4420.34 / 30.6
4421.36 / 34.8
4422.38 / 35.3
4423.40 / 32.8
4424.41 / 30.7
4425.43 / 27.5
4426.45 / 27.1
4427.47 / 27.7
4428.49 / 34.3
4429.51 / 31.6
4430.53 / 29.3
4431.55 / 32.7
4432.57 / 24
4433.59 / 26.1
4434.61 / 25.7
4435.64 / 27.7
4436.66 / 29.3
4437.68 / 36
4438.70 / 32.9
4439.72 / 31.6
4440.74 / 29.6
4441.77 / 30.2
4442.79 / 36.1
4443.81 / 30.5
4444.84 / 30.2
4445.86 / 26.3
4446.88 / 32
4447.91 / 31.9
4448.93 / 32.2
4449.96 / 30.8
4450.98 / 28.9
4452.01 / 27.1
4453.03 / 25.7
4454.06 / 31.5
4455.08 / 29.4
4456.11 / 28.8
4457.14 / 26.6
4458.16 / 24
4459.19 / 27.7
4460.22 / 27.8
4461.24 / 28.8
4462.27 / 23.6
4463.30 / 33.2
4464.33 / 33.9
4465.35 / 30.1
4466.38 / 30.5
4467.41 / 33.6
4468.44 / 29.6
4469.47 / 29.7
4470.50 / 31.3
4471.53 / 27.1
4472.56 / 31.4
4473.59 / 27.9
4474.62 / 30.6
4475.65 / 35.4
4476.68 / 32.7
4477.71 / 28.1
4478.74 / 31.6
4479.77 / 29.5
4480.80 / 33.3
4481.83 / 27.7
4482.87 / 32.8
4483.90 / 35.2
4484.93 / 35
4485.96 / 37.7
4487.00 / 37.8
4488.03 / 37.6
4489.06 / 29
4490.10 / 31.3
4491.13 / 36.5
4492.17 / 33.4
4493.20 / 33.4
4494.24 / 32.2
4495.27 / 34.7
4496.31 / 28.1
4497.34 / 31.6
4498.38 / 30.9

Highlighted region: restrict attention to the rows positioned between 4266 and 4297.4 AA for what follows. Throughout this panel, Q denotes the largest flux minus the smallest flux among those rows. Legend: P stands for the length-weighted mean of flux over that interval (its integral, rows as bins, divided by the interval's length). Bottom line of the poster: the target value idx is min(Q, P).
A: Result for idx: 12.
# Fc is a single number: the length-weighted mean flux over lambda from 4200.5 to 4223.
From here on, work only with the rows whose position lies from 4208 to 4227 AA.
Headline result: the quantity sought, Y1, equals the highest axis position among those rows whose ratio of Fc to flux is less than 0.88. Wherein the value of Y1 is 4221.39 AA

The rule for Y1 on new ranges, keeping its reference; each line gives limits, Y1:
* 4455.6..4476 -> 4475.65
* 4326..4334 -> 4333.67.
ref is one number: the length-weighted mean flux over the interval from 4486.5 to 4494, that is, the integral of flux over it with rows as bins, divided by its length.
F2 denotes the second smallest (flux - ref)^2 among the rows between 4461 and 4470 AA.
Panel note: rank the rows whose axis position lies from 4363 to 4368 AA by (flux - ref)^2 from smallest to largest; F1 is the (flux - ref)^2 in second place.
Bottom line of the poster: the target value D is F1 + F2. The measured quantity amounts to 36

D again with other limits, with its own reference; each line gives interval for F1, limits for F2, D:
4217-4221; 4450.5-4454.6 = 202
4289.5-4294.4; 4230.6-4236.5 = 194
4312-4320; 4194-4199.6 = 139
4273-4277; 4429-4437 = 166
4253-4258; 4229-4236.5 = 148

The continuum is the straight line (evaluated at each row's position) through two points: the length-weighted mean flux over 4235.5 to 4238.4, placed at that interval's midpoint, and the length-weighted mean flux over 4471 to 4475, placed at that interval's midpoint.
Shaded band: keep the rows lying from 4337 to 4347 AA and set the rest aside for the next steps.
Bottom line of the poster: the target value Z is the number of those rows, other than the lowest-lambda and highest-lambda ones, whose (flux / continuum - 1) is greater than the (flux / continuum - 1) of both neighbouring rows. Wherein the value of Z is 3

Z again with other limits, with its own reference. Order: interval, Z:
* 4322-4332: 2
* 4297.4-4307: 4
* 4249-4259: 2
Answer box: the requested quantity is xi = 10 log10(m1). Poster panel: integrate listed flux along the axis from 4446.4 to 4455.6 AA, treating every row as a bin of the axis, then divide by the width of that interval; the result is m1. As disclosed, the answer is 14.8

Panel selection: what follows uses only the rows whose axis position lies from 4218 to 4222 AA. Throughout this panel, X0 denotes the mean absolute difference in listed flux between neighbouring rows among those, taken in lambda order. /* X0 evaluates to 2.9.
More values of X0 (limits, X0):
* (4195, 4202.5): 4.6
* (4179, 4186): 1.9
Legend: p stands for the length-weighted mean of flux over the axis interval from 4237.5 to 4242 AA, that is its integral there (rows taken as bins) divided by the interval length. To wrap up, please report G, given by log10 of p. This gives 1.33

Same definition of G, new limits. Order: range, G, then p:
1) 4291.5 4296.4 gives 1.34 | 21.7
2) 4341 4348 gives 1.40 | 25.1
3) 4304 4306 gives 1.17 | 14.7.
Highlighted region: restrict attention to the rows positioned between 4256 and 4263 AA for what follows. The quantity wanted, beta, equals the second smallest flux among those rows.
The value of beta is 23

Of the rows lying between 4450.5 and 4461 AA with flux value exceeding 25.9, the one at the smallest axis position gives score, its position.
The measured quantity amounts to 4450.98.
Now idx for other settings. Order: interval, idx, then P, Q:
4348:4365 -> 9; 27.5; 9.4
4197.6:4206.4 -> 6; 21.3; 6.2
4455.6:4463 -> 5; 26.9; 5.2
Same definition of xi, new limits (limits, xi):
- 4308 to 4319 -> 13.5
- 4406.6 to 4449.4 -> 14.7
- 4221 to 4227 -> 13.2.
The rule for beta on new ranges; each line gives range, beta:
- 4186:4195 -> 19.7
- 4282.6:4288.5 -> 22.5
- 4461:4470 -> 28.8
